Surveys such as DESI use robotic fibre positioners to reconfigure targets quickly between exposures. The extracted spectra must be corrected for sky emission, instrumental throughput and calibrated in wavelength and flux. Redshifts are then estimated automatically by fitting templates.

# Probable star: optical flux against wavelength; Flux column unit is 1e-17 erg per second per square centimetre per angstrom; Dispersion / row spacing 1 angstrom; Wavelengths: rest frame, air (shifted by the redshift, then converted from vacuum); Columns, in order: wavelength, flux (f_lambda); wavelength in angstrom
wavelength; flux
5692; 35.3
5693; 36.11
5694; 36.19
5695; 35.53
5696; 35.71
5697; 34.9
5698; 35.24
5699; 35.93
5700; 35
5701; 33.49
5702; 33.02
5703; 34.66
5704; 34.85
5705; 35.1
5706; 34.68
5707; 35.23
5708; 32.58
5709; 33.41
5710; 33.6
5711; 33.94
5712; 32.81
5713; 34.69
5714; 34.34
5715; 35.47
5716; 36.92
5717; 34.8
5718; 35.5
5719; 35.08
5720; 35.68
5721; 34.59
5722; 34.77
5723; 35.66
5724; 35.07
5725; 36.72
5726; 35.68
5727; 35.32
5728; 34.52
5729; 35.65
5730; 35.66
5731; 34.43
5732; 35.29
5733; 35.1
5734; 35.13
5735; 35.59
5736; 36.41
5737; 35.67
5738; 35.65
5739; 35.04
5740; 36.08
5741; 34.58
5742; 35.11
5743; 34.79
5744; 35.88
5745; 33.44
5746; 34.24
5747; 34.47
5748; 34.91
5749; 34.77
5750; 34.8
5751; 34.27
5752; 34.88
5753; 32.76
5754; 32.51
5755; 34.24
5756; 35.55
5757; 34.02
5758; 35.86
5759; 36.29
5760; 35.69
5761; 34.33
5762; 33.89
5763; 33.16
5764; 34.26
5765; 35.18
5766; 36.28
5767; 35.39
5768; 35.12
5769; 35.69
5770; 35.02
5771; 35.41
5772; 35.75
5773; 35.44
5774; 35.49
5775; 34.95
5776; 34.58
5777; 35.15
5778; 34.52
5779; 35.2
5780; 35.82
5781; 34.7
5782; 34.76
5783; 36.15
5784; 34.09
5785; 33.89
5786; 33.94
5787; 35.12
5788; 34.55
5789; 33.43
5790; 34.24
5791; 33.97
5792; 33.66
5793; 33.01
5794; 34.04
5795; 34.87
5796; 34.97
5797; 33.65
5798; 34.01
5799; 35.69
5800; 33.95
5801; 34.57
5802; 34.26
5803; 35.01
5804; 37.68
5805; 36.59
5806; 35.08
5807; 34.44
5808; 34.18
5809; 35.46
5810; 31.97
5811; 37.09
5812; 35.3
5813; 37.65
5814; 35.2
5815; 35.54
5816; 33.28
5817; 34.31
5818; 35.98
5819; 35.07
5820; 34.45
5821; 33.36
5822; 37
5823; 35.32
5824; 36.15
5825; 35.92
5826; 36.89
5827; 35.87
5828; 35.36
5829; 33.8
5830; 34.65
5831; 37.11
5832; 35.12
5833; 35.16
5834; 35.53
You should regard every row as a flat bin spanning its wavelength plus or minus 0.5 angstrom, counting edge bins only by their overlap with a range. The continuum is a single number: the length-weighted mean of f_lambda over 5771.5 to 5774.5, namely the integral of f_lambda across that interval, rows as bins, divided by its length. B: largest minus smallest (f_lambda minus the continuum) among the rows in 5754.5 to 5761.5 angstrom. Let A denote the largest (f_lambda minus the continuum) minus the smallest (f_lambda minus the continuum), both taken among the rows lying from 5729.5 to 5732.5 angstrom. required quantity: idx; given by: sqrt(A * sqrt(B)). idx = 1.4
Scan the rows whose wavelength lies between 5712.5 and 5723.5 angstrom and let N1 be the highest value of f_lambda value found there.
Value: 36.92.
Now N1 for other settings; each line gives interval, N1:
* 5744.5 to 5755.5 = 34.91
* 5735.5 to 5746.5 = 36.41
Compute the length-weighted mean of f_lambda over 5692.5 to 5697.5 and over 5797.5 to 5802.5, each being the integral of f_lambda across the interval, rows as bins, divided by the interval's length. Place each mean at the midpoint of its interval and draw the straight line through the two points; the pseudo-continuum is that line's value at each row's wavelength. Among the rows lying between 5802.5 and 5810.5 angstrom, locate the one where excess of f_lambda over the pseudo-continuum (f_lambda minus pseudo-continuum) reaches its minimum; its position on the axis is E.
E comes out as 5810 angstrom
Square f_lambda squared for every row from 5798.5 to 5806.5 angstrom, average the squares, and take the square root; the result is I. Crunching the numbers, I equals 1254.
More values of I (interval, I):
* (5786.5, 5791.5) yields 1175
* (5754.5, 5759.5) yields 1241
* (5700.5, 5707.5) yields 1187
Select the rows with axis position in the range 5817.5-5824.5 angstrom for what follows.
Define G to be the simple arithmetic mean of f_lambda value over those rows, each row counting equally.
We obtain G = 35.3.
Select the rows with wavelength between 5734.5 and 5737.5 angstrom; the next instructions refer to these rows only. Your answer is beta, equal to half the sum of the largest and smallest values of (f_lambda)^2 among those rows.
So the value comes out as 1296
